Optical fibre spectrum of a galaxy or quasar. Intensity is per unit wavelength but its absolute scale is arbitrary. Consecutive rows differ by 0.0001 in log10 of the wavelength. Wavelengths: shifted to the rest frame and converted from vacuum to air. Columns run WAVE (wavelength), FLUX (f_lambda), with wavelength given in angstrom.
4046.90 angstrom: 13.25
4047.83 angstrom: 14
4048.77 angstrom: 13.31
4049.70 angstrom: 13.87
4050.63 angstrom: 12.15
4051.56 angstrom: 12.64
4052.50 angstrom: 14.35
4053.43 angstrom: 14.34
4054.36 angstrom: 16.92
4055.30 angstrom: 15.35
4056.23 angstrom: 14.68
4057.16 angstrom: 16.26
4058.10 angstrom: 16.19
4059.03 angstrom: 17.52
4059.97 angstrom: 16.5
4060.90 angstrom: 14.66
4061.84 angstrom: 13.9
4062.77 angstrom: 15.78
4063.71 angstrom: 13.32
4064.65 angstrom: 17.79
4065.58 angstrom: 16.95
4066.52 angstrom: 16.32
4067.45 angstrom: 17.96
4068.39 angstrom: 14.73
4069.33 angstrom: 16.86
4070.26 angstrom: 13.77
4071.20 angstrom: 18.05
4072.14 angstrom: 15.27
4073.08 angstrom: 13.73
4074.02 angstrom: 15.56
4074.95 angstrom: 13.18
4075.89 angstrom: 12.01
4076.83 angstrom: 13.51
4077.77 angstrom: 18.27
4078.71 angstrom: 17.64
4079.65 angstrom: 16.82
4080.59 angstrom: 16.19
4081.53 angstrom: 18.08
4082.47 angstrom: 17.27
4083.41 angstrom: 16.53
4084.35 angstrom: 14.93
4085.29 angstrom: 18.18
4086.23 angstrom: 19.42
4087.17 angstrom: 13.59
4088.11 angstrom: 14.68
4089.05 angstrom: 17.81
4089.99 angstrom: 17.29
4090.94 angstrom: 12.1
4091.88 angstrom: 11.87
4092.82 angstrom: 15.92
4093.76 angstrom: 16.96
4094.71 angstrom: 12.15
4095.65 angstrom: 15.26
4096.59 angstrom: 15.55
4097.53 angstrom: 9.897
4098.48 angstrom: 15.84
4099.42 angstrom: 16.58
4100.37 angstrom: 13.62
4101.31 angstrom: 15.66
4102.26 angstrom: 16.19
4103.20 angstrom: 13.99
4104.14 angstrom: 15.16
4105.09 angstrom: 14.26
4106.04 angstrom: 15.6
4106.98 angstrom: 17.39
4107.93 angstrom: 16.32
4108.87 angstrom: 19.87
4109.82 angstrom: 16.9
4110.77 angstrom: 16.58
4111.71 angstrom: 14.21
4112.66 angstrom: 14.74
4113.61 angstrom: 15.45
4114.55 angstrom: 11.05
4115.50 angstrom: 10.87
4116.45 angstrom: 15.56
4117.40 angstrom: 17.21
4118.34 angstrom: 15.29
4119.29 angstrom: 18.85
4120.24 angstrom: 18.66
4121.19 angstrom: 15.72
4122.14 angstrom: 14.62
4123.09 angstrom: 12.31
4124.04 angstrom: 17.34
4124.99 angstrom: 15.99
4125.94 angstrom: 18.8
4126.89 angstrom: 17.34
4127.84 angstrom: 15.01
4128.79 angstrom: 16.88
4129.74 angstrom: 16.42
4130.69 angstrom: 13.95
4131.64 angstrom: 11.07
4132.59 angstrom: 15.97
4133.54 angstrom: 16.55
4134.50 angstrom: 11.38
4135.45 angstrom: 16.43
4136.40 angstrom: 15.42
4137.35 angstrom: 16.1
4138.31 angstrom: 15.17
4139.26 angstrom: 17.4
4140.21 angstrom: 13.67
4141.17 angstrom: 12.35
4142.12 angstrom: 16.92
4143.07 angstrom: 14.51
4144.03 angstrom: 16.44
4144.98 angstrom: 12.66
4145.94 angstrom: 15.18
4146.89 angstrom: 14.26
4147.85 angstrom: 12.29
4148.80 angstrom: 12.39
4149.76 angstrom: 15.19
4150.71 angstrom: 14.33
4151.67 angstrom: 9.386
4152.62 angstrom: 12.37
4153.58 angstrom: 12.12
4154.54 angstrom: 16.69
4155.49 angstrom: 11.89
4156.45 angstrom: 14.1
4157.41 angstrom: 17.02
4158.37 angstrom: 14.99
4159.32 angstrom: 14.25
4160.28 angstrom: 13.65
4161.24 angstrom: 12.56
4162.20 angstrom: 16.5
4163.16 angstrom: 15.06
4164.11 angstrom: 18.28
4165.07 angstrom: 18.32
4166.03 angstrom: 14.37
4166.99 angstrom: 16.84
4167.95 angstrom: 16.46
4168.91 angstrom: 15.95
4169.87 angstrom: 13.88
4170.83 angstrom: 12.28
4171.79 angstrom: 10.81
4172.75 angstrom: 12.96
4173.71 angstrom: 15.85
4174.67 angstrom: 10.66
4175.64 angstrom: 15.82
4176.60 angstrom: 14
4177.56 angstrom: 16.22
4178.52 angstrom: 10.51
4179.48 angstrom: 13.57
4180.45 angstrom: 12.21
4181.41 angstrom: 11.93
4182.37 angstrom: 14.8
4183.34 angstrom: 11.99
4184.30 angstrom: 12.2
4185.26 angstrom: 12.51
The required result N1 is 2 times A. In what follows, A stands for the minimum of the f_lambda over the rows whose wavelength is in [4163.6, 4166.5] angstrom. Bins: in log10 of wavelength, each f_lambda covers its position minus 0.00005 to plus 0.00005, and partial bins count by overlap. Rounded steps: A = 14.37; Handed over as 28.7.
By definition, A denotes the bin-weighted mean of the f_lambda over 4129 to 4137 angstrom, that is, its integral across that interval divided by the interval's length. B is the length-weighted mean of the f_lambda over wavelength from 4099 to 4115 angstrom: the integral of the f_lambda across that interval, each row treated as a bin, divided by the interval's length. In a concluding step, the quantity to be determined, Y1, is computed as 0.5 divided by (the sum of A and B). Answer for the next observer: 0.0165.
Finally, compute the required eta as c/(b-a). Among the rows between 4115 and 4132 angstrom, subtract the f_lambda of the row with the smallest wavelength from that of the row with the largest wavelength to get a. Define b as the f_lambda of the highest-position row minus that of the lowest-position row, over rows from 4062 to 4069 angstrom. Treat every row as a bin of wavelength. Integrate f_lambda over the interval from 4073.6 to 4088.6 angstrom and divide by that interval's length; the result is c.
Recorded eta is -13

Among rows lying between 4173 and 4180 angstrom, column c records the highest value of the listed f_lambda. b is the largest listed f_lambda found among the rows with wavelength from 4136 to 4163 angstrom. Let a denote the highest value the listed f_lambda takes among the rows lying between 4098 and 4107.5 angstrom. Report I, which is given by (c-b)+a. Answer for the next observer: 16.2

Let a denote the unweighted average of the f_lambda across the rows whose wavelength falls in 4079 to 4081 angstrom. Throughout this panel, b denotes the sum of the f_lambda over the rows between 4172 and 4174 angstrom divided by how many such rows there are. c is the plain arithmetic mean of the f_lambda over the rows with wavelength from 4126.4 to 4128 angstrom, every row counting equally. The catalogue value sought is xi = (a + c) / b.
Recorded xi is 2.27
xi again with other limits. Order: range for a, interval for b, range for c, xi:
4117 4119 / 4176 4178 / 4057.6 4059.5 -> 2.19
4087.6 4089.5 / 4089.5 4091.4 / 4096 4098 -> 1.97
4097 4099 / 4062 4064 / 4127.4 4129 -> 1.98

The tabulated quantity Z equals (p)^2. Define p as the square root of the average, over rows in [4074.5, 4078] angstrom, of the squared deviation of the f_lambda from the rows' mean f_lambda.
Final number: 5.7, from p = 2.39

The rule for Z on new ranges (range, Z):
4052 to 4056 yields 1.1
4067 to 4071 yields 2.8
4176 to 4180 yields 4.1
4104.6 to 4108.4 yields 1.3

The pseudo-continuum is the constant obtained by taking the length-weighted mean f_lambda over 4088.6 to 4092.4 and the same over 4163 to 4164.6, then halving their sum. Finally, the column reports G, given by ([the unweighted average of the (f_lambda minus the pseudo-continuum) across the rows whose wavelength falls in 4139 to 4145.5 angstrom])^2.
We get 1.1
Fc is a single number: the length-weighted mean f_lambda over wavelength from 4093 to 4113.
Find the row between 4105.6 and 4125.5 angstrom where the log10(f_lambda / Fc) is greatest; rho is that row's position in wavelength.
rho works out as 4108.87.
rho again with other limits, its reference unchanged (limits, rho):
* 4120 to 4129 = 4125.94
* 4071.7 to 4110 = 4108.87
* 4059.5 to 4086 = 4077.77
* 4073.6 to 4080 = 4077.77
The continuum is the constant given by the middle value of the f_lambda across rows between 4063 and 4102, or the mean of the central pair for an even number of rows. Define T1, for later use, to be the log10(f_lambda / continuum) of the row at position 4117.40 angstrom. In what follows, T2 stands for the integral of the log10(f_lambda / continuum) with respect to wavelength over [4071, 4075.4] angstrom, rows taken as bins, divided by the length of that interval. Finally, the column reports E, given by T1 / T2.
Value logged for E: -1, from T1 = 0.04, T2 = -0.03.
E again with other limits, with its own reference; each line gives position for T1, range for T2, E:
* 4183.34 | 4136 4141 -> 8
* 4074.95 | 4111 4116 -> 1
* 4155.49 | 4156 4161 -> 4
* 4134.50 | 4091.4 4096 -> 3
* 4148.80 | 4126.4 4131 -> -35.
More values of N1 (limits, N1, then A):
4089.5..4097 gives 23.7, 11.87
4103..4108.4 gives 28.0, 13.99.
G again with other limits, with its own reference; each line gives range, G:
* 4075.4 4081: 0.0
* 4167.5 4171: 1.6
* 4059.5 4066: 0.1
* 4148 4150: 4.5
